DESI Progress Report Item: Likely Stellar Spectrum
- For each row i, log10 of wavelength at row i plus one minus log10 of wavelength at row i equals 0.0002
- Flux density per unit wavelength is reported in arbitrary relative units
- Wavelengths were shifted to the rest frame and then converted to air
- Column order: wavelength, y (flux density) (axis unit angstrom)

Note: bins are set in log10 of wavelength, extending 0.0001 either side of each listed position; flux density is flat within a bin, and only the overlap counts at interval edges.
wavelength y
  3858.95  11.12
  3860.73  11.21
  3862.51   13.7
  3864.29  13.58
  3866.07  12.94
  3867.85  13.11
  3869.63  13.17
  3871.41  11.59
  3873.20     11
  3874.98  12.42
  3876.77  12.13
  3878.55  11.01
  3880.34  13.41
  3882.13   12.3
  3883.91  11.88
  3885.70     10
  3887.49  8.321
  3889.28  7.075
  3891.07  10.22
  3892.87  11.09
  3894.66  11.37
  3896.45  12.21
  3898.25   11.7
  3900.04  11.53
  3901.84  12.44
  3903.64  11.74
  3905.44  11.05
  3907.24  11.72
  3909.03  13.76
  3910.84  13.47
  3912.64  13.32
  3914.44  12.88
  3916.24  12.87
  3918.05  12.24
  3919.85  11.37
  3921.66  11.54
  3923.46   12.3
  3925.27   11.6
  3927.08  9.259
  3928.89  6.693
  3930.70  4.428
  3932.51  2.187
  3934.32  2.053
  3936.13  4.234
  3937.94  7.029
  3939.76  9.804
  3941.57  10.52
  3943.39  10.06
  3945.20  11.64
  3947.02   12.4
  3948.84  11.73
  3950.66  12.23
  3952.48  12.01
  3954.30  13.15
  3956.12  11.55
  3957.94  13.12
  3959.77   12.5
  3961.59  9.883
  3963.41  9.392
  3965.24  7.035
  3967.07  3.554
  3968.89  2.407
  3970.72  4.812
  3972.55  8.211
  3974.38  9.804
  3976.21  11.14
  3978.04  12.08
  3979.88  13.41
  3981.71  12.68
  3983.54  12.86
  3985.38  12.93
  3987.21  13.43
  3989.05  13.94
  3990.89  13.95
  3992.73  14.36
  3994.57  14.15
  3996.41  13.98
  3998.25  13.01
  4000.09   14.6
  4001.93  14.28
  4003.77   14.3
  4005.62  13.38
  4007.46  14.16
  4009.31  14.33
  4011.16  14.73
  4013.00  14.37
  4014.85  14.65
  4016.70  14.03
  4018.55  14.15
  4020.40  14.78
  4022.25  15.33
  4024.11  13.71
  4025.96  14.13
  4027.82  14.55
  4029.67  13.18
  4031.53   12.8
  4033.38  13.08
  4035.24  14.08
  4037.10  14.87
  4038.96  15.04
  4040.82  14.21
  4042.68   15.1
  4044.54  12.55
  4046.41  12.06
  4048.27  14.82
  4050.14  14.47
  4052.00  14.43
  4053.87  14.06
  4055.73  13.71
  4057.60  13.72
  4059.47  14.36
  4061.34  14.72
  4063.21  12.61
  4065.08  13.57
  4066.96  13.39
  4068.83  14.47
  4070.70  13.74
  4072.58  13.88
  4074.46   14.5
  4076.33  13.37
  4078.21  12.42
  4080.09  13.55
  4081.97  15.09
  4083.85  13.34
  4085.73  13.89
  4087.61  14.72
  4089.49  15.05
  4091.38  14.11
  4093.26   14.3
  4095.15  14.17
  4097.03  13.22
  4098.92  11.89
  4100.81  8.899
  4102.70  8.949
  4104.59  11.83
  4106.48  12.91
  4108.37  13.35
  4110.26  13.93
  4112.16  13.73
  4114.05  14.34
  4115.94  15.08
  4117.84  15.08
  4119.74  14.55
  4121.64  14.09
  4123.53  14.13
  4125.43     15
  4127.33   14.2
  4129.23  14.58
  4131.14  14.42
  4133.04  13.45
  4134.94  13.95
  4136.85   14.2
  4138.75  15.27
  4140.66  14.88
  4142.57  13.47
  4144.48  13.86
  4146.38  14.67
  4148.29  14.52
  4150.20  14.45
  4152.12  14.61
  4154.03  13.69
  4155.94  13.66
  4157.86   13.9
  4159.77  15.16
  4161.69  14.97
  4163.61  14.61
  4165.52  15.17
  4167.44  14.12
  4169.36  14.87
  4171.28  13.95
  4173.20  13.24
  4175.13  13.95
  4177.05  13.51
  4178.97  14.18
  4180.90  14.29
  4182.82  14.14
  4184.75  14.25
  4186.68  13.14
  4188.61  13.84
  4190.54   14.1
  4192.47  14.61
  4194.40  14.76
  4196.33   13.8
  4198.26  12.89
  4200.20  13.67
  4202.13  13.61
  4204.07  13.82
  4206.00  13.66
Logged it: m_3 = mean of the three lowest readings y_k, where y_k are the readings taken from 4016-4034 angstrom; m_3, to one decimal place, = 13.0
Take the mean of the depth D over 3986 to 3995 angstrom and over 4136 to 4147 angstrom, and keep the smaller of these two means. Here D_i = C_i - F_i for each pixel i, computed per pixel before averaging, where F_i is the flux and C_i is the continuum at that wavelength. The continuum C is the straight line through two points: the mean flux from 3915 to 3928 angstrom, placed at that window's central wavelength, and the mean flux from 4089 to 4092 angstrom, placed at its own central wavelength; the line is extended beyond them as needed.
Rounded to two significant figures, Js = -1.1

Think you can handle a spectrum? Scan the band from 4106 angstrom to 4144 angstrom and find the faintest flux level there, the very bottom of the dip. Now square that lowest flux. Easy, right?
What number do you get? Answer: 167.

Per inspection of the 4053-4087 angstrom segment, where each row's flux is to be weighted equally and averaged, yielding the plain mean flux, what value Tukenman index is 13.8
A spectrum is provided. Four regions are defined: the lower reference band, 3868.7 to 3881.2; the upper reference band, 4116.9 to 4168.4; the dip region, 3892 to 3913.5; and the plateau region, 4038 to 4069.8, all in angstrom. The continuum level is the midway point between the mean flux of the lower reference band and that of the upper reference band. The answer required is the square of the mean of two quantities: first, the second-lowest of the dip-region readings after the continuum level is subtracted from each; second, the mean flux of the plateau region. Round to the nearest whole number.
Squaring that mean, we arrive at 35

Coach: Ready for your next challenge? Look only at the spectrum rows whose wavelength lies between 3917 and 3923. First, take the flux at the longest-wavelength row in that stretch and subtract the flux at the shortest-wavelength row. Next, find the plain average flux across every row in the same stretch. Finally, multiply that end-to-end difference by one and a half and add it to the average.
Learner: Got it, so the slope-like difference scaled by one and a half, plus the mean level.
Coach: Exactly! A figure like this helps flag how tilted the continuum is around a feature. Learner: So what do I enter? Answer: 10.7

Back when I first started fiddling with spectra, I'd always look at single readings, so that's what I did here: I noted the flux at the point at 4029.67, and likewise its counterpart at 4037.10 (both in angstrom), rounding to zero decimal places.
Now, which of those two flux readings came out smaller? 13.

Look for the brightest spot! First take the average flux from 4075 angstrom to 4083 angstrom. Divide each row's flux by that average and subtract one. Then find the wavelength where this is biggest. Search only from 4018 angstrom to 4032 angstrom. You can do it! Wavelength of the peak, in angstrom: 4022.25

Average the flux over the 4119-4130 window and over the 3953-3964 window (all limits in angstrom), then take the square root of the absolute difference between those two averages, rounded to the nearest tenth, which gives 1.7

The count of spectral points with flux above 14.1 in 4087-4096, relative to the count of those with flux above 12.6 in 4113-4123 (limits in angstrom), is 1.00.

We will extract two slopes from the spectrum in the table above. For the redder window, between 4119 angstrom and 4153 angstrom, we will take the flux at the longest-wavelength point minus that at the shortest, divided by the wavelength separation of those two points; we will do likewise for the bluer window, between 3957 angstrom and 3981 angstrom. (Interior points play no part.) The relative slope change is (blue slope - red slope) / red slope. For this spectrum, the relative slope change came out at 6.1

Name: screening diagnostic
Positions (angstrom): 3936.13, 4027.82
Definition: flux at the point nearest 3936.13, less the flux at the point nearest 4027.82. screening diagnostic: -10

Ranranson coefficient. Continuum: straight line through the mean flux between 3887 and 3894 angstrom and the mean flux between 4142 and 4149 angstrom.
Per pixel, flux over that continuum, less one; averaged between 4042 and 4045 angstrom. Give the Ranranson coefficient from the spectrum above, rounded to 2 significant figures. 0.14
